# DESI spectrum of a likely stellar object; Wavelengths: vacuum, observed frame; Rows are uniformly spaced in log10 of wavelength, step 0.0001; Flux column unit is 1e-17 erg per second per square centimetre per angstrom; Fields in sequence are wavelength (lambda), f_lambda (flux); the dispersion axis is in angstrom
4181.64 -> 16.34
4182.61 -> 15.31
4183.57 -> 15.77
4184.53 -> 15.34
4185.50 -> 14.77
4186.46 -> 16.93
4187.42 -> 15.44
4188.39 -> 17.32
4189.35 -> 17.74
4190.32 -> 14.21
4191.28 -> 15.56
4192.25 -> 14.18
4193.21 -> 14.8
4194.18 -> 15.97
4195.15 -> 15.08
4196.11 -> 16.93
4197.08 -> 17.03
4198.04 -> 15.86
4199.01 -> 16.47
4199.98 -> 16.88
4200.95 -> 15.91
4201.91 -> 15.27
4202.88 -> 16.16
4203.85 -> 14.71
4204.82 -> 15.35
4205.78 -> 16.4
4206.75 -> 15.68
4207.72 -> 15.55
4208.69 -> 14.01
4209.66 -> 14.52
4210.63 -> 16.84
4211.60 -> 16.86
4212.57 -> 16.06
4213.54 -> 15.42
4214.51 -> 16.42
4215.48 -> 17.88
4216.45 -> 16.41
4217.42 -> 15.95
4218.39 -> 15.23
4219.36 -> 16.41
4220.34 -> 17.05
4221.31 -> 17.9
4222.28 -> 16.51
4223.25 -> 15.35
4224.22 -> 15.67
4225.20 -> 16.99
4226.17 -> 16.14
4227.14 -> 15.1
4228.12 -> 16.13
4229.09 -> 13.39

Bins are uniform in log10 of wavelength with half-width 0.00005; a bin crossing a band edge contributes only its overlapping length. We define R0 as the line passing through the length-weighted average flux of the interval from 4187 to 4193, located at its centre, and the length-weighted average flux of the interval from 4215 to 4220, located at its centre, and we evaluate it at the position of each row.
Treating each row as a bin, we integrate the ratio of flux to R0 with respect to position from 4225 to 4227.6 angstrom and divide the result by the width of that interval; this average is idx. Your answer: 0.97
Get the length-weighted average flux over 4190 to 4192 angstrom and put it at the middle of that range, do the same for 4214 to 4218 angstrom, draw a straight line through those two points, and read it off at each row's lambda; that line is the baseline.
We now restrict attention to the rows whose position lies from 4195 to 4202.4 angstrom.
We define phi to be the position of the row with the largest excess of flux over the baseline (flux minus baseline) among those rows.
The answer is 4197.08 angstrom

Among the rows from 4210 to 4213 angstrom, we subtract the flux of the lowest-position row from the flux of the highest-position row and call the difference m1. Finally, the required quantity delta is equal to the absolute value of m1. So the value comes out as 0.8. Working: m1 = -0.8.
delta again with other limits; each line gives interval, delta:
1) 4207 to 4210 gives 1.0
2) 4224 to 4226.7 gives 0.5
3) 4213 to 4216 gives 2.5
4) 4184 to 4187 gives 1.6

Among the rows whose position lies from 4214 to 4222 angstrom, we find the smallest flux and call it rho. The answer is 15.23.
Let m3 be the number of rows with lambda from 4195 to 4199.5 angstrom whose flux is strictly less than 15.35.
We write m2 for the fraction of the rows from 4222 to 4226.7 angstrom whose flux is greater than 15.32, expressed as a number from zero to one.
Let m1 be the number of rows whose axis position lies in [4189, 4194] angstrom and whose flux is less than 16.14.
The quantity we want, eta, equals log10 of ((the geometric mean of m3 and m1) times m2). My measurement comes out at 0.301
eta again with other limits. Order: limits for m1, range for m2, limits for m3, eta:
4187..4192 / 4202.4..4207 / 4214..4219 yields 0.142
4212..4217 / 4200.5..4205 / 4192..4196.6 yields 0.167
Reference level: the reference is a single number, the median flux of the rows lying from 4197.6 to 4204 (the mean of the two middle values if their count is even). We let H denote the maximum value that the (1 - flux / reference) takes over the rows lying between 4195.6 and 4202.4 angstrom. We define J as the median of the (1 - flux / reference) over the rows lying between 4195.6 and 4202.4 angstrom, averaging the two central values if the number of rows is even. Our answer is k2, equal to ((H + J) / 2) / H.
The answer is 0.1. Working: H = 0.04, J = -0.04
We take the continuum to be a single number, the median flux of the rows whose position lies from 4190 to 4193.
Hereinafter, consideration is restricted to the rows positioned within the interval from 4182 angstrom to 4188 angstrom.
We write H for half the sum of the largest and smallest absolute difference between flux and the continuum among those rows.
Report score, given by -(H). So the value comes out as -1.64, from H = 1.6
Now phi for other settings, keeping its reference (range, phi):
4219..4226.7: 4221.31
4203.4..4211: 4210.63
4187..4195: 4189.35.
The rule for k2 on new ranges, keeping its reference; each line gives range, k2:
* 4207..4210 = 0.9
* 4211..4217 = 0.0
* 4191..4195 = 0.7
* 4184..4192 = 0.6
